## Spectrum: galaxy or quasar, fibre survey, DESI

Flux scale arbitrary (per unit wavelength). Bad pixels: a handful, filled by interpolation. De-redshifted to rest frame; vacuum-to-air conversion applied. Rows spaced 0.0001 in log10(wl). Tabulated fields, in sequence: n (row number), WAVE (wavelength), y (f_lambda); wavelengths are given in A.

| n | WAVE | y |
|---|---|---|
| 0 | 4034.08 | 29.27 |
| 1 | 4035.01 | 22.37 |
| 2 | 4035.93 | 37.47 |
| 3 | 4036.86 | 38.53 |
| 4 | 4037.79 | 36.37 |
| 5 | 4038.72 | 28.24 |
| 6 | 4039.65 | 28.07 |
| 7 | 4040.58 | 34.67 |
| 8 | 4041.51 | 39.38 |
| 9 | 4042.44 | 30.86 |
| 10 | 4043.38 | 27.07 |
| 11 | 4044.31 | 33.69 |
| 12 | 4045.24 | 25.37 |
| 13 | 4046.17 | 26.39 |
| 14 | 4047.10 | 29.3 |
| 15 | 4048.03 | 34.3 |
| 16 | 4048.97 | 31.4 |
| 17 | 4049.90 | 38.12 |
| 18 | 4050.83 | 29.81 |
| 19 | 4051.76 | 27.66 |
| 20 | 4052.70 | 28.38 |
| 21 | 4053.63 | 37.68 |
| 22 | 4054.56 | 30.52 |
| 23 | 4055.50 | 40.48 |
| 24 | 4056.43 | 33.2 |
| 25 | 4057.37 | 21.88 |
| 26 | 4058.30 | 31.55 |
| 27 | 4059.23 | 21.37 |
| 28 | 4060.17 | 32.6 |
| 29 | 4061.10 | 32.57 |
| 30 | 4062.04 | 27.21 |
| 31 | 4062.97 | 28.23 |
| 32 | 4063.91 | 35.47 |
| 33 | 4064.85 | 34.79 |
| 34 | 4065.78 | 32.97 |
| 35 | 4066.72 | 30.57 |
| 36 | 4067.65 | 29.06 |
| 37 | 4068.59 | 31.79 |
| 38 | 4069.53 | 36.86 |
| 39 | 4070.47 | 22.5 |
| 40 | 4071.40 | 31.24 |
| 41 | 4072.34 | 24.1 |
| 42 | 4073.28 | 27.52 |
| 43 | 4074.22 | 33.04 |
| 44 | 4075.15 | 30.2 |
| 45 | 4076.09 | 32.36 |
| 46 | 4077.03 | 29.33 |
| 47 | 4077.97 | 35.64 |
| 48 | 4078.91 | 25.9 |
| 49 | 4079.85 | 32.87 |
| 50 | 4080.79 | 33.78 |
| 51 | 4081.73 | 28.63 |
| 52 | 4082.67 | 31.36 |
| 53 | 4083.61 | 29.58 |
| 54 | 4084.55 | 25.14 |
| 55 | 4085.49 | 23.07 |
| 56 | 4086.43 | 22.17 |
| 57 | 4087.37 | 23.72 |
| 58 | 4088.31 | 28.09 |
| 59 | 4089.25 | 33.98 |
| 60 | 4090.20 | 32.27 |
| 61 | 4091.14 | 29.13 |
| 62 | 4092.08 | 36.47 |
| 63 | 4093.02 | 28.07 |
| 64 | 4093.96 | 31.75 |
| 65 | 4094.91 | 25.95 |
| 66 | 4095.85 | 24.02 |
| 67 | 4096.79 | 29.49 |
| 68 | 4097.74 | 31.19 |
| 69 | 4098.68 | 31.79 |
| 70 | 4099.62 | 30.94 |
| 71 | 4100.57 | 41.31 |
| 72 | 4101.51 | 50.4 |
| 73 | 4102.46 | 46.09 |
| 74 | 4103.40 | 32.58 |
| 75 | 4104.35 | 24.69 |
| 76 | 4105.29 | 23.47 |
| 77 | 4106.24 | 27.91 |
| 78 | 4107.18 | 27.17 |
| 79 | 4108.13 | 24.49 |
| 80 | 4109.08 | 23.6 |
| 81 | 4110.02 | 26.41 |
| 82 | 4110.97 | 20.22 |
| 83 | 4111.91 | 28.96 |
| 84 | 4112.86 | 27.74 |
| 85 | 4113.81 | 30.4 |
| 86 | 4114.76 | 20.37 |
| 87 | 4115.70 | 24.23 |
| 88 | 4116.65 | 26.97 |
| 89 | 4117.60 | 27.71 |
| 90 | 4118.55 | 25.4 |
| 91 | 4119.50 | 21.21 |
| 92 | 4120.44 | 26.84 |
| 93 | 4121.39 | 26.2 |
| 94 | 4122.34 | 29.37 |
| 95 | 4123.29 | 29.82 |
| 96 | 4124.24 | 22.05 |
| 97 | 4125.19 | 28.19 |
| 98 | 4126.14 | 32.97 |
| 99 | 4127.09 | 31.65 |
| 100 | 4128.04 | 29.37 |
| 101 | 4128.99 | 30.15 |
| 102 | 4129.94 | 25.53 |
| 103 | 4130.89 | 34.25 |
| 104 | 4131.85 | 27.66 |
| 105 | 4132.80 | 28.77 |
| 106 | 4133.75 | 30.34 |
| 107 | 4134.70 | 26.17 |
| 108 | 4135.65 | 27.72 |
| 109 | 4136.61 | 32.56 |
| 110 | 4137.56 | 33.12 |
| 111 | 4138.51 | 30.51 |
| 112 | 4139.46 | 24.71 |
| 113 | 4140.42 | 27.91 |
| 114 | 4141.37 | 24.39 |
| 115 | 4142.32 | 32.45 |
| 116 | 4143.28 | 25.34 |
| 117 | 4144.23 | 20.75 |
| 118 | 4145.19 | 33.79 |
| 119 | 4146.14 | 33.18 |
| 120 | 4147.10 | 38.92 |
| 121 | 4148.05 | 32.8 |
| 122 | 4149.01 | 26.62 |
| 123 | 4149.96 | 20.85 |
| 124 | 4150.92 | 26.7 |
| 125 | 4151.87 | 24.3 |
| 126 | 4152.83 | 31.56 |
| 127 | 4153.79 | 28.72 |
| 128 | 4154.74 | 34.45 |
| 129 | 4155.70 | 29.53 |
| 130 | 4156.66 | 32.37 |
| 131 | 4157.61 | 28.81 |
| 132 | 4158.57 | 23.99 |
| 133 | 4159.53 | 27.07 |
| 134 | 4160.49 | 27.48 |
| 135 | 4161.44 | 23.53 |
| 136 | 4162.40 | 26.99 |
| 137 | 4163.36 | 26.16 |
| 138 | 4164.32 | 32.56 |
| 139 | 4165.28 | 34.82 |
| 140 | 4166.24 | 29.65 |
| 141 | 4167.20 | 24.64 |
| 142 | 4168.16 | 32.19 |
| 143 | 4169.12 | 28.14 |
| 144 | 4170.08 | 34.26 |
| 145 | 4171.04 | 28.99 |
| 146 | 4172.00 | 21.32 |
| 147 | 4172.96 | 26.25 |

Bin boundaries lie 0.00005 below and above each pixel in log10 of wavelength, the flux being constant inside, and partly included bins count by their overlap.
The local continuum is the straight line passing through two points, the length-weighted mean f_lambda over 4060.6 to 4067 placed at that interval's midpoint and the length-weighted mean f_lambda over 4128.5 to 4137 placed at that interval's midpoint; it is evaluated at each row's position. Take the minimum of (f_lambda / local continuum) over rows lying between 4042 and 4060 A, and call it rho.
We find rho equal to 0.67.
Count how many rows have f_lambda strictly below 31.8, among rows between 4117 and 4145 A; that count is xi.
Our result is 24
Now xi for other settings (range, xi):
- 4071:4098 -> 21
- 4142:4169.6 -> 19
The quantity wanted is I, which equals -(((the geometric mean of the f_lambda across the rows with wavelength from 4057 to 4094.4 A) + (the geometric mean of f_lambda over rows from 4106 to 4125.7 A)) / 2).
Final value -27.6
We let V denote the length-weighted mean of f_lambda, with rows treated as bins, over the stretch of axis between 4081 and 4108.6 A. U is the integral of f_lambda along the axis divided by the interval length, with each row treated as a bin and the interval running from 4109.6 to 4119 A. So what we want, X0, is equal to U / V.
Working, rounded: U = 26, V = 30.2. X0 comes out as 0.86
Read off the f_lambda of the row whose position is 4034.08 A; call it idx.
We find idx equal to 29.27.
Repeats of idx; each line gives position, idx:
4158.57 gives 23.99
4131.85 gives 27.66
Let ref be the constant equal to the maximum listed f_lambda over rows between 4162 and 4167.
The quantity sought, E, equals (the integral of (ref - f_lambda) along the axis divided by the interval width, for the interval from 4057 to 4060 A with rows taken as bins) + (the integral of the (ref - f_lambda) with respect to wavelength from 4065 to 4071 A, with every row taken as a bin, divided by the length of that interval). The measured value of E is 13.0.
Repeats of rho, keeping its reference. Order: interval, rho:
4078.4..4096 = 0.72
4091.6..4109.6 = 0.78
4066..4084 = 0.71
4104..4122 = 0.67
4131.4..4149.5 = 0.72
